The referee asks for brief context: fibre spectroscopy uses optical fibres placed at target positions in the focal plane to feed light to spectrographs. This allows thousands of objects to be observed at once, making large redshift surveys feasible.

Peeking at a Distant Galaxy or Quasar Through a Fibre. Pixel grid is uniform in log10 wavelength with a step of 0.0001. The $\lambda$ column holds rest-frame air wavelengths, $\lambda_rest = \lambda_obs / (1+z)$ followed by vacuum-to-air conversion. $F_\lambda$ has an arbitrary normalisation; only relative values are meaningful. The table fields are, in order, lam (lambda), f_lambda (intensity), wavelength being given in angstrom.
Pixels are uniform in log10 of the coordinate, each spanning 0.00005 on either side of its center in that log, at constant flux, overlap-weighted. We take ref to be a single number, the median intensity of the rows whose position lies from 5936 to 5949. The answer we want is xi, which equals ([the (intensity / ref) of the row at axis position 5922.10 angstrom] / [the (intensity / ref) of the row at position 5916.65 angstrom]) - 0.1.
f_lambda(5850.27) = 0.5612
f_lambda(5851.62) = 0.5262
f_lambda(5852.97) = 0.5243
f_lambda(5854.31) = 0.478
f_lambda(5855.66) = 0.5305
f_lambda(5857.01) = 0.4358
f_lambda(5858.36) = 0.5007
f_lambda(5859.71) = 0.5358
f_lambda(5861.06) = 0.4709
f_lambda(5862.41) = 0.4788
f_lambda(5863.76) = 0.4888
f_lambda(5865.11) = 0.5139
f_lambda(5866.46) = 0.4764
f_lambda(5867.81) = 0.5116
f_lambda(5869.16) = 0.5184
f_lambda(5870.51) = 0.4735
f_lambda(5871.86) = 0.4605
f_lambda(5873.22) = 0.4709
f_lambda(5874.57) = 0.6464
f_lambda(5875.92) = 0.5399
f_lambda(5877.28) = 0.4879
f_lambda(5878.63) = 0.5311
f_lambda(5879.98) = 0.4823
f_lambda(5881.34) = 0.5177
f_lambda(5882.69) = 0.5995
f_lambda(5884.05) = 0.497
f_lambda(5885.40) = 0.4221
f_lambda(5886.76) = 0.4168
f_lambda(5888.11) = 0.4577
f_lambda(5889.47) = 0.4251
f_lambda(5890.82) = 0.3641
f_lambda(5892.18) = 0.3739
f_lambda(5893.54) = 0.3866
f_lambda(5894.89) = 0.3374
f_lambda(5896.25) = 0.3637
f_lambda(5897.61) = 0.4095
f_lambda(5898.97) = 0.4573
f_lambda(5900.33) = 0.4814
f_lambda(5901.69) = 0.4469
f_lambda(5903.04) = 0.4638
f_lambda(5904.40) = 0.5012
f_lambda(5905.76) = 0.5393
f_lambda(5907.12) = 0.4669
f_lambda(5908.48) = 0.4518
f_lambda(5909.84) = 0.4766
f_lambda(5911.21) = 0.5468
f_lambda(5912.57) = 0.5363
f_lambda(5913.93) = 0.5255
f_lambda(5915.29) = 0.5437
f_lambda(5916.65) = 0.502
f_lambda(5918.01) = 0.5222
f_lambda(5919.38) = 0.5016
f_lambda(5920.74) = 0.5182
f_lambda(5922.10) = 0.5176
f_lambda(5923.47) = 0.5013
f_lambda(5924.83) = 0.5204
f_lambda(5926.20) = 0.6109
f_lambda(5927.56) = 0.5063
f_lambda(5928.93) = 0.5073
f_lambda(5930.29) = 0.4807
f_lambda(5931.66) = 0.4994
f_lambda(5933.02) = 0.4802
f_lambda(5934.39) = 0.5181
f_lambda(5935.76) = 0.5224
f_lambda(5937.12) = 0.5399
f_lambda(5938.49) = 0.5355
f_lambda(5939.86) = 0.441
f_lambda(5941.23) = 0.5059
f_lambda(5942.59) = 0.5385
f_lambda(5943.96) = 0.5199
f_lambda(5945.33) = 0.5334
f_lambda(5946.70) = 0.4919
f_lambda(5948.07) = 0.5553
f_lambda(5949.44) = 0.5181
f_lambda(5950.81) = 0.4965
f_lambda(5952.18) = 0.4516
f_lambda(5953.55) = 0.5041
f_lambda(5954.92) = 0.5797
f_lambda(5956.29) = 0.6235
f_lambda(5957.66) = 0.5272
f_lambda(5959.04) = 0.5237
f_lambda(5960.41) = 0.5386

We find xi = 0.93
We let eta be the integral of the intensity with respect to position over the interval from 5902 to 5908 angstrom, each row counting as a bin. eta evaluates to 2.94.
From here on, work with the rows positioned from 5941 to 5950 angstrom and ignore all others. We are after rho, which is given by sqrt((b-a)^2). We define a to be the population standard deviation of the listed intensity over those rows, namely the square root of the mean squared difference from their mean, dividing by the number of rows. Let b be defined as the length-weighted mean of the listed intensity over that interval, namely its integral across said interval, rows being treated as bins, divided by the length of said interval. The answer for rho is 0.505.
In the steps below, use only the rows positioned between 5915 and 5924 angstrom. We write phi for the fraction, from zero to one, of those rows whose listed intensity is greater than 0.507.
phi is 0.57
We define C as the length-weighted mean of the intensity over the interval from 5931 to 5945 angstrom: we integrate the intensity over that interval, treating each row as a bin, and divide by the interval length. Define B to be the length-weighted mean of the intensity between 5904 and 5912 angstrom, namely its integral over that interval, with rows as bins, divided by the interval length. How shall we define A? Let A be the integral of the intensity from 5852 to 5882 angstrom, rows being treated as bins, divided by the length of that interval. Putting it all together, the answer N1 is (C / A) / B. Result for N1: 2.04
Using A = 0.504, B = 0.497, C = 0.51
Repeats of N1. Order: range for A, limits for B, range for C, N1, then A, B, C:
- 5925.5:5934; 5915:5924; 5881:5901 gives 1.64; 0.514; 0.514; 0.43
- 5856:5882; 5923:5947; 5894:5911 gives 1.75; 0.502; 0.515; 0.45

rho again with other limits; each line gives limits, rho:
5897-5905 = 0.432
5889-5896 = 0.347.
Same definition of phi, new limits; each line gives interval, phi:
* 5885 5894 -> 0.00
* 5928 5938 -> 0.57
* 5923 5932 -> 0.43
